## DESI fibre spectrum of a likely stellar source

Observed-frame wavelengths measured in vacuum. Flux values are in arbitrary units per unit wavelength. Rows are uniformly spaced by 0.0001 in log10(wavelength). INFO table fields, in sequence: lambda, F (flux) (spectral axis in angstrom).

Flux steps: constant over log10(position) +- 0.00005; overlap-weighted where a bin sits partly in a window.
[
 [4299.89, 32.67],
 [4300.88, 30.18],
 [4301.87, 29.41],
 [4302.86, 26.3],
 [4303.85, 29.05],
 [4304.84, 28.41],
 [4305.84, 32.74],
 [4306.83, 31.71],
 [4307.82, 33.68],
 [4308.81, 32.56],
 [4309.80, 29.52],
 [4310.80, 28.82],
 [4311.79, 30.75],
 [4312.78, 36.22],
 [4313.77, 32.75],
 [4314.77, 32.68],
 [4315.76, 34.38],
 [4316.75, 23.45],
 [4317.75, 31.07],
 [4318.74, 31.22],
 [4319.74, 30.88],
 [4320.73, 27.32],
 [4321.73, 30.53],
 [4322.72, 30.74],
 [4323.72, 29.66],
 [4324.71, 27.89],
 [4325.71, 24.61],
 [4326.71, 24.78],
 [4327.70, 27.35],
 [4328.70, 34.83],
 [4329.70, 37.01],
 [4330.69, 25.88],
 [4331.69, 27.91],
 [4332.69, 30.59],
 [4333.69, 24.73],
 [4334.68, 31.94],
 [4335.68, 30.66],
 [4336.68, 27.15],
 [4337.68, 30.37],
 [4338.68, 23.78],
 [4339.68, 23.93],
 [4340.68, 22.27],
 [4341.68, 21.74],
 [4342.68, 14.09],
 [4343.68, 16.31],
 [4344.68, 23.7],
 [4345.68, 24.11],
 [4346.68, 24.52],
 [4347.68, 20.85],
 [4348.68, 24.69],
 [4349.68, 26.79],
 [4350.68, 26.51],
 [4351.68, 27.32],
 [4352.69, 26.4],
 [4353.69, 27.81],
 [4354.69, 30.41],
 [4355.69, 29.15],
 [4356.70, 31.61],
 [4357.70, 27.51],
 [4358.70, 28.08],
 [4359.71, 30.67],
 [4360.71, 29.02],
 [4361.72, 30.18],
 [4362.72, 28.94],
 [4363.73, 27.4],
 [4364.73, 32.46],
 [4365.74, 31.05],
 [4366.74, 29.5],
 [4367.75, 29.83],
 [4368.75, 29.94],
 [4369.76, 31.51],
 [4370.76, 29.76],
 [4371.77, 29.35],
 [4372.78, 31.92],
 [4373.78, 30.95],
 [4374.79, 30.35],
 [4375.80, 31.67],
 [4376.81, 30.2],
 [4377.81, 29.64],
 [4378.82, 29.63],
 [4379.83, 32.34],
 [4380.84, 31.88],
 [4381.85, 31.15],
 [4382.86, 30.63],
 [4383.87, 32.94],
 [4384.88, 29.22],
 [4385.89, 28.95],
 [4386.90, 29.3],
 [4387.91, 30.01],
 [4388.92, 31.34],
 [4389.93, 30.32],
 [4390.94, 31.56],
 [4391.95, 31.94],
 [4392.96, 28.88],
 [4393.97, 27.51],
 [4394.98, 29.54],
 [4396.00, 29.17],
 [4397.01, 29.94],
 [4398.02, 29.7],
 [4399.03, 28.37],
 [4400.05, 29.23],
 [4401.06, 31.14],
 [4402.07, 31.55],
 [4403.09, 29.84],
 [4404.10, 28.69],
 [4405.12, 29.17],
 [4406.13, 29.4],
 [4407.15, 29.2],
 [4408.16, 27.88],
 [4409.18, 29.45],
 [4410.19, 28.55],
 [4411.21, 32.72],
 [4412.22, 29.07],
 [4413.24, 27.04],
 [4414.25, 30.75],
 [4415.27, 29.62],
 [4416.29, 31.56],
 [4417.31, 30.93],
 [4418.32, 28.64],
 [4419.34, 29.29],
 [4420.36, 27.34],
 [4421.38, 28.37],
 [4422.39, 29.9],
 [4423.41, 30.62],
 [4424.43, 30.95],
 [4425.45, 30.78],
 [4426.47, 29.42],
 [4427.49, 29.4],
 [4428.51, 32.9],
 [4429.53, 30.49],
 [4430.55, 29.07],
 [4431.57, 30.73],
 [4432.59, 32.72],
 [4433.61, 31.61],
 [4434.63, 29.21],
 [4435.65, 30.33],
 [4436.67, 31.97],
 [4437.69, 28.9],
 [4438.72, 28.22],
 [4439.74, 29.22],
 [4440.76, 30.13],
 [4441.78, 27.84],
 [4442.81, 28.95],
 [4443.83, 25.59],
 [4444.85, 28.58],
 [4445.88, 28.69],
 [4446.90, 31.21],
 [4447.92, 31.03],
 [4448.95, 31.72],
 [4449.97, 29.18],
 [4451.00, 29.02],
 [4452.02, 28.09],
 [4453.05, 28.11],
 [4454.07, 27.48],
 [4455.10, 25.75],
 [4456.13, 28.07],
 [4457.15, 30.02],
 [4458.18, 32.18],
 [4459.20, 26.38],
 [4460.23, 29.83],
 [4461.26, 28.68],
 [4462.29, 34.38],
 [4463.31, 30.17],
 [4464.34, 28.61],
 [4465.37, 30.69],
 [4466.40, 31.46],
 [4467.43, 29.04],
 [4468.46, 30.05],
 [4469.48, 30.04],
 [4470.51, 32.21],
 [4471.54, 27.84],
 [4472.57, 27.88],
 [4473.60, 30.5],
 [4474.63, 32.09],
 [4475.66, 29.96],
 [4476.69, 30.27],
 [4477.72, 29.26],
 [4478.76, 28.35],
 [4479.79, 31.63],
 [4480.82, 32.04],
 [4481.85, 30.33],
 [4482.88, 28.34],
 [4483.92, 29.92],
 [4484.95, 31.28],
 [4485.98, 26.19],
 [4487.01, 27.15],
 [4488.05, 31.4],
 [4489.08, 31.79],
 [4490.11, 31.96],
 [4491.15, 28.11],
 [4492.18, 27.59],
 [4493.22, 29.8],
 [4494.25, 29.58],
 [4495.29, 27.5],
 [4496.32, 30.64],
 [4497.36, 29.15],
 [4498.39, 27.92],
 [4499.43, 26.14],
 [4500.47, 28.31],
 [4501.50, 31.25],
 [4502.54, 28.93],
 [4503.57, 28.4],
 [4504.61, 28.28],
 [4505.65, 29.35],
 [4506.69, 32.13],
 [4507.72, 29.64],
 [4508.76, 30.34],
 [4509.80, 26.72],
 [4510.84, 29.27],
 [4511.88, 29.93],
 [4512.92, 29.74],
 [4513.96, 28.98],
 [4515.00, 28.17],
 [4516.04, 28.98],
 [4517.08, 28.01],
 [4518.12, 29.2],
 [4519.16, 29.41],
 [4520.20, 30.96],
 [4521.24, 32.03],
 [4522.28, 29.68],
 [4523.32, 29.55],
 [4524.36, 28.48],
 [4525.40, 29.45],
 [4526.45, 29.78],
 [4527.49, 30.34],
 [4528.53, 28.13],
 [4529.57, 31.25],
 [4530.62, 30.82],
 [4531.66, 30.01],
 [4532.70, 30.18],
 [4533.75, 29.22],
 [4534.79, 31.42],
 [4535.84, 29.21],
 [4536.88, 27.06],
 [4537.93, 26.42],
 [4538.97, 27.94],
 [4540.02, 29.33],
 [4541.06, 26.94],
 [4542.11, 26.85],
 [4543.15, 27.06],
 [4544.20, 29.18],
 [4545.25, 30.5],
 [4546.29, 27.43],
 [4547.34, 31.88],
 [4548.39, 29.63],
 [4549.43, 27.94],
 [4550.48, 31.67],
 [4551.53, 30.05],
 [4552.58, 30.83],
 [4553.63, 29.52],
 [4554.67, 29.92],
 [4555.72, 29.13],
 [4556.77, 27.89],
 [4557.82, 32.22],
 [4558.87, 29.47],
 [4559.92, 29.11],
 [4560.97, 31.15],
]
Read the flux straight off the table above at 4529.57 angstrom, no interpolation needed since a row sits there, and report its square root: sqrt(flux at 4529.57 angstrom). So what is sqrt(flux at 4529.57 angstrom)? 5.59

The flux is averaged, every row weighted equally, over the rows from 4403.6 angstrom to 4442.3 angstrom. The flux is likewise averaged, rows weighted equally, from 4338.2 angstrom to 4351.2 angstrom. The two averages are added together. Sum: 52.4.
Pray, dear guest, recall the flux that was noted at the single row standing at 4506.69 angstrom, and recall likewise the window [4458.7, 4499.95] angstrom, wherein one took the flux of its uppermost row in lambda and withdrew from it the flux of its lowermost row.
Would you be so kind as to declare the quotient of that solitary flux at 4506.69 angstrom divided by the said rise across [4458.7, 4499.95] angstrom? -134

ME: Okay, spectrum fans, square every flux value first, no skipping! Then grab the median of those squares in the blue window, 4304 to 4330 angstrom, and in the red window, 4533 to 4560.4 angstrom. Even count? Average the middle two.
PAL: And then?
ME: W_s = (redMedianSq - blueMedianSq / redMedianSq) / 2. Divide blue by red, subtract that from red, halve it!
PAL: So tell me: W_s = 426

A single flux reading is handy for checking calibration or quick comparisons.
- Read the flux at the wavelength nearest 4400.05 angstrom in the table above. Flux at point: 29.23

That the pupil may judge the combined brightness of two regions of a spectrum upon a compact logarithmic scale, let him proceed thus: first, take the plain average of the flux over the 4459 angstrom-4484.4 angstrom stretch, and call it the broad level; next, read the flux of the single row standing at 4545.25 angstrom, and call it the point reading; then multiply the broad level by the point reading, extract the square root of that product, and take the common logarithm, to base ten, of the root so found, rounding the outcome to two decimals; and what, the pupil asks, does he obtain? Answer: 1.48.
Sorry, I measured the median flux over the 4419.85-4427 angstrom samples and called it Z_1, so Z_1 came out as 29.9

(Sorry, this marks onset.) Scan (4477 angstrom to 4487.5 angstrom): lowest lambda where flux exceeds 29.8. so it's 4479.79 angstrom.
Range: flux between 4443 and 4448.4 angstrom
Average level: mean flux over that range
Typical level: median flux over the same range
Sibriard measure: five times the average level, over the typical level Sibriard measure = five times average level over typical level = 5.06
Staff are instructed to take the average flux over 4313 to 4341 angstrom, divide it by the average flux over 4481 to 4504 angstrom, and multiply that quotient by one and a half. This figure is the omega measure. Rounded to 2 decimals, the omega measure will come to 1.49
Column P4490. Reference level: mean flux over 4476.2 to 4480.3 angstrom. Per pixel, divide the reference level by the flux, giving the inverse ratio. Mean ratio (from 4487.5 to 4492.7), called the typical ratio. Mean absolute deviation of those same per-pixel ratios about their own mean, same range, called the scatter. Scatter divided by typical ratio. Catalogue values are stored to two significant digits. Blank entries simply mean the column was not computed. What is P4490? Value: 0.063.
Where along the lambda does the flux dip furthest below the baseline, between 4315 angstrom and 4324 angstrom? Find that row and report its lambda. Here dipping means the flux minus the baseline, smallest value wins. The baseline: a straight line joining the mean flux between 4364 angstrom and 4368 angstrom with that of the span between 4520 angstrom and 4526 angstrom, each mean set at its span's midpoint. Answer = 4316.75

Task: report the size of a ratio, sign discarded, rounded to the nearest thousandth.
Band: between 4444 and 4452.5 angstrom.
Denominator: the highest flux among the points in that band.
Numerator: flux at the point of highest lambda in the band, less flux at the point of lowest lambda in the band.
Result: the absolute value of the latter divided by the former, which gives 0.015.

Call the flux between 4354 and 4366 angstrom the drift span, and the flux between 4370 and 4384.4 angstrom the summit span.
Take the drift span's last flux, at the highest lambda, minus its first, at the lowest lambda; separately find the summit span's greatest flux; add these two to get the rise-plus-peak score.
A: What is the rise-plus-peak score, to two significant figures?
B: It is 34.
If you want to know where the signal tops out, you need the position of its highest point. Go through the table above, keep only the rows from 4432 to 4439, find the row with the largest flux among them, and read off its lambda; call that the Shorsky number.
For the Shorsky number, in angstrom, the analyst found 4432.59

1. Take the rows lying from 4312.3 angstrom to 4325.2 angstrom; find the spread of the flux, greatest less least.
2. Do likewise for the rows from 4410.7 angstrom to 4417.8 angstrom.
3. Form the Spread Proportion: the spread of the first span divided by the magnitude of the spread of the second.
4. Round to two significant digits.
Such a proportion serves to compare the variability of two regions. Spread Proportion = 2.2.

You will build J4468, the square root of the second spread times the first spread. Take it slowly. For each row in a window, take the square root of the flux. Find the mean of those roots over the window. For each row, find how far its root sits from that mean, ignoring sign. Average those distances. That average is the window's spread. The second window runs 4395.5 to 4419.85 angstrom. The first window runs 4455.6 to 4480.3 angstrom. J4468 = 0.103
